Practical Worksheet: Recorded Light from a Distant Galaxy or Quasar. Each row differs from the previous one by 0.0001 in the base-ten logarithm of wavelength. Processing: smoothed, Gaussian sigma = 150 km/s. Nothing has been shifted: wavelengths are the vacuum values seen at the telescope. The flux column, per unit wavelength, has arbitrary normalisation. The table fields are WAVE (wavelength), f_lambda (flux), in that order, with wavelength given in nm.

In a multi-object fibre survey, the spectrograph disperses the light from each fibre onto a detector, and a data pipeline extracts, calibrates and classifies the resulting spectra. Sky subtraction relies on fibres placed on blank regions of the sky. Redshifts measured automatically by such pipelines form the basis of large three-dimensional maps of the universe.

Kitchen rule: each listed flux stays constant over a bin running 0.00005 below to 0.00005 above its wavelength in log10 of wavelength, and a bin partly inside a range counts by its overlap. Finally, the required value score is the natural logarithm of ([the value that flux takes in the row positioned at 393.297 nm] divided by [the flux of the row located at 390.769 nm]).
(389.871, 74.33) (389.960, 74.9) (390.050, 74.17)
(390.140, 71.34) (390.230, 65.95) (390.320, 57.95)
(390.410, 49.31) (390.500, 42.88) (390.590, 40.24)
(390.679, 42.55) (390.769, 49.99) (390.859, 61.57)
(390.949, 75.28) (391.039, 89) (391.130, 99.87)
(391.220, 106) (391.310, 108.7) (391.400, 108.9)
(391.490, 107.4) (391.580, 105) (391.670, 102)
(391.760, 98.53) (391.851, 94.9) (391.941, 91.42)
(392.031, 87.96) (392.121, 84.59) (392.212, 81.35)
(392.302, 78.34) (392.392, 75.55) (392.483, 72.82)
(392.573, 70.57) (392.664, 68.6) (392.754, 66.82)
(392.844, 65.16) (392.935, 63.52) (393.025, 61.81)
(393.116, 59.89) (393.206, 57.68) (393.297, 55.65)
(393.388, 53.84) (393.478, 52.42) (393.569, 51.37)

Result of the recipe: 0.1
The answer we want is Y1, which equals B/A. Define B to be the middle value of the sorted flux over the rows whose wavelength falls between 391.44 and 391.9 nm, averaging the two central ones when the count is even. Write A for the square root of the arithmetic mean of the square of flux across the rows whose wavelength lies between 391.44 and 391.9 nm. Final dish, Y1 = 1.00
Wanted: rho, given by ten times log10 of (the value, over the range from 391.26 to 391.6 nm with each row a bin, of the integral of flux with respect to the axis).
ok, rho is 15.6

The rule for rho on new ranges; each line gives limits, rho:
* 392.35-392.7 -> 14.0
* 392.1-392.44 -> 14.3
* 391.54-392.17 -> 17.8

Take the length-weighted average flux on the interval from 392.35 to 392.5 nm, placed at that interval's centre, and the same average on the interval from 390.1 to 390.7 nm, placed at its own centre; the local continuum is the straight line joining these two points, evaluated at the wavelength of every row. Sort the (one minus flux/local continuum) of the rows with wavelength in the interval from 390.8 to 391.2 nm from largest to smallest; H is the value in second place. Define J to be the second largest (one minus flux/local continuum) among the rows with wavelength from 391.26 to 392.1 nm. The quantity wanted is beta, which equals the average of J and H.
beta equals -0.30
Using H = -0.28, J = -0.32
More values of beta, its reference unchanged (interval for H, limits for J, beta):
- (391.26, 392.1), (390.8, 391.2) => -0.30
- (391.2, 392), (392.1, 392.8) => -0.14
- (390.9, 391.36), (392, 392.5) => -0.26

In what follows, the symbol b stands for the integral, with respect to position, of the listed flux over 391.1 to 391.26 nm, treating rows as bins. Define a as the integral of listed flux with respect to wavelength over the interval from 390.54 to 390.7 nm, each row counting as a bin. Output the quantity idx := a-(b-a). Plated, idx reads -3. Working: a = 6.6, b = 17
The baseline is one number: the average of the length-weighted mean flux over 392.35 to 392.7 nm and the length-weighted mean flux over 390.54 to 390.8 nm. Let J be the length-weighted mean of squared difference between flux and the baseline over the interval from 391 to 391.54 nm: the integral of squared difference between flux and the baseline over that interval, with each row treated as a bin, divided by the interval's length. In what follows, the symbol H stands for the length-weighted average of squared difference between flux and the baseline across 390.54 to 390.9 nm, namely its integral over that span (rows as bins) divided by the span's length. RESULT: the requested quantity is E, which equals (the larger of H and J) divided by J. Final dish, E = 1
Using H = 159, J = 2123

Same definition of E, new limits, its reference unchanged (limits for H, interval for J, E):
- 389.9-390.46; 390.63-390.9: 1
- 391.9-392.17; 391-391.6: 1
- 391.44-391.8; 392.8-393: 53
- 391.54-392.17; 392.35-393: 10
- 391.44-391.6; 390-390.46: 20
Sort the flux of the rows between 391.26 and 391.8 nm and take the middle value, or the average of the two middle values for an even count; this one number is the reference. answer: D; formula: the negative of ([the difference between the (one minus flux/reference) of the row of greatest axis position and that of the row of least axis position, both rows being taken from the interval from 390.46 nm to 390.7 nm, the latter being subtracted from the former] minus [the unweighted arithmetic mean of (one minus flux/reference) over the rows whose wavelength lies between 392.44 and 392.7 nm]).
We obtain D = 0.33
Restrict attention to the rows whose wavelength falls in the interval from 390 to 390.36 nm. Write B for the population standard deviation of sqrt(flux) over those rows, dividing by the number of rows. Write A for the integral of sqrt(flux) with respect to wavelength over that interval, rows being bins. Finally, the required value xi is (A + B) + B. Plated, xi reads 3.71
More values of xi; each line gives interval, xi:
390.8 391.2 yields 5.21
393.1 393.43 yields 2.78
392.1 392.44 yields 3.40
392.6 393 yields 3.48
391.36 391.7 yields 3.76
